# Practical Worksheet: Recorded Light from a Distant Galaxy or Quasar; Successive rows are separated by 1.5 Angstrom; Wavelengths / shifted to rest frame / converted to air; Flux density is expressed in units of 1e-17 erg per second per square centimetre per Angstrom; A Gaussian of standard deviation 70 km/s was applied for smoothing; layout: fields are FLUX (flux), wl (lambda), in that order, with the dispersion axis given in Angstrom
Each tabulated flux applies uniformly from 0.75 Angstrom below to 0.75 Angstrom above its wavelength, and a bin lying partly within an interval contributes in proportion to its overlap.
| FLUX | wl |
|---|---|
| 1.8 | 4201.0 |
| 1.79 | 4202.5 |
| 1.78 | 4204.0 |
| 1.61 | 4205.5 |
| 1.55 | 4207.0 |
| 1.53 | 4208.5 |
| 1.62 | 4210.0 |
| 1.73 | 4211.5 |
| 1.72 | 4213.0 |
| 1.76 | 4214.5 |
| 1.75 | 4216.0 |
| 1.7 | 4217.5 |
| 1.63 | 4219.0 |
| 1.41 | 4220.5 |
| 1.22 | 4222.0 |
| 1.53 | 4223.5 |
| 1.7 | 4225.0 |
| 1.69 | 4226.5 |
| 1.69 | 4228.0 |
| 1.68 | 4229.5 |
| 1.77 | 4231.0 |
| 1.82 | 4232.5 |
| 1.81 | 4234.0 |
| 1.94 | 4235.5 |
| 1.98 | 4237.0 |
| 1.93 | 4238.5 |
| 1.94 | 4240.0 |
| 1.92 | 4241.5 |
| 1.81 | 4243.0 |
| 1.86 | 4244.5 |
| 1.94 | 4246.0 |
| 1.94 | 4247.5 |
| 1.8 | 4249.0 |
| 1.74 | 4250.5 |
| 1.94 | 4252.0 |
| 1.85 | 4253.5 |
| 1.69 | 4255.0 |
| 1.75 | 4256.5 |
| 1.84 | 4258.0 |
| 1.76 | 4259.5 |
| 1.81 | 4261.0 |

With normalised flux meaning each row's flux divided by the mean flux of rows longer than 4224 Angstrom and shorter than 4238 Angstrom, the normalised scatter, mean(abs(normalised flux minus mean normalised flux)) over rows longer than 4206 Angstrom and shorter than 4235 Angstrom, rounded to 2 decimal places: 0.06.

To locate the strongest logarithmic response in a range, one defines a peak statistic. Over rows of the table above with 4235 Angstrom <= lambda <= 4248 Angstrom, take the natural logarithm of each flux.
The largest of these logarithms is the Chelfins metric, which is 0.68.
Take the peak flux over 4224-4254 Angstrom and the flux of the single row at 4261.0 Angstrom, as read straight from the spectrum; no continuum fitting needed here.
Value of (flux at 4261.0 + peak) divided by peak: 1.91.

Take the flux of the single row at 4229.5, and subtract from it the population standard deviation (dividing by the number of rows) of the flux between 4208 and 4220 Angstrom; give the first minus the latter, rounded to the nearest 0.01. 1.61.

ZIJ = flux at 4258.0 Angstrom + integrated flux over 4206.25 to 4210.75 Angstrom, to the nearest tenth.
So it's 8.9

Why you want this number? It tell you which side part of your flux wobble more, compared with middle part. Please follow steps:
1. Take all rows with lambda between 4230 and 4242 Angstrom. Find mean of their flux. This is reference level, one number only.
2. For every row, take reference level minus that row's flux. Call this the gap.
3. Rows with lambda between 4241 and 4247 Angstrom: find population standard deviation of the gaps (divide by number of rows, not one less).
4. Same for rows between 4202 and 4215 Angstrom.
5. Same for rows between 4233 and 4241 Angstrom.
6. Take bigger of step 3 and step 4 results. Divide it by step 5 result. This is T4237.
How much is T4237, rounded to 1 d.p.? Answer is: 1.6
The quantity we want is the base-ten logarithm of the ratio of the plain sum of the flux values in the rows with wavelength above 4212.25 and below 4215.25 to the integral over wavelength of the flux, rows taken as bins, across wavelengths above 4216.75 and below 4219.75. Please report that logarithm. -0.16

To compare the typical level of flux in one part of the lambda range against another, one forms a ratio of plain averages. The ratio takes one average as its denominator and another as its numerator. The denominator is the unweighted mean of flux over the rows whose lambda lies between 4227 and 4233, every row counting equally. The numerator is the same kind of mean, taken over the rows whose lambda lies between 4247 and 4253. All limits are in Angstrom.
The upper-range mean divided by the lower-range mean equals 1.07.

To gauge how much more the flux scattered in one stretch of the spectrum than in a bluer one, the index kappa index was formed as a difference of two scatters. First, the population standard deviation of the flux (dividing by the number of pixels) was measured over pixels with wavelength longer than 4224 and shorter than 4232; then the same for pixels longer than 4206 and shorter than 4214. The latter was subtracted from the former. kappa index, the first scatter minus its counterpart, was -0.05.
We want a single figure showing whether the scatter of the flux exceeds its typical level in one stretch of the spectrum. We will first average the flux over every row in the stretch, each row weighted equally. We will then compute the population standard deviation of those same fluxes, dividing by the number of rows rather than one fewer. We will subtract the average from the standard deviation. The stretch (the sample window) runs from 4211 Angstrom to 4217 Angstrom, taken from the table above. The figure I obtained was -1.72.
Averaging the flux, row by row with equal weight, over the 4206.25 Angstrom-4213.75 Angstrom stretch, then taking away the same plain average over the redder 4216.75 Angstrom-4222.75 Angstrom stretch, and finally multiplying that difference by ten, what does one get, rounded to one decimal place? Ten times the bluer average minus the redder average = 1.4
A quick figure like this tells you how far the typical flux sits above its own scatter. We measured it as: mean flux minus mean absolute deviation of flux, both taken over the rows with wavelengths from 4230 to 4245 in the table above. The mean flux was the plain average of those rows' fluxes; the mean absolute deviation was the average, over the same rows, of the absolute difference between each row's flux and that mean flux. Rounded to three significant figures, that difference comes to 1.81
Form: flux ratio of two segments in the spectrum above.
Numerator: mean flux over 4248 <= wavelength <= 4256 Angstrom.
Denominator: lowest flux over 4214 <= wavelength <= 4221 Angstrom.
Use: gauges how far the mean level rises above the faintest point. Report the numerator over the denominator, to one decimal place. 1.3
